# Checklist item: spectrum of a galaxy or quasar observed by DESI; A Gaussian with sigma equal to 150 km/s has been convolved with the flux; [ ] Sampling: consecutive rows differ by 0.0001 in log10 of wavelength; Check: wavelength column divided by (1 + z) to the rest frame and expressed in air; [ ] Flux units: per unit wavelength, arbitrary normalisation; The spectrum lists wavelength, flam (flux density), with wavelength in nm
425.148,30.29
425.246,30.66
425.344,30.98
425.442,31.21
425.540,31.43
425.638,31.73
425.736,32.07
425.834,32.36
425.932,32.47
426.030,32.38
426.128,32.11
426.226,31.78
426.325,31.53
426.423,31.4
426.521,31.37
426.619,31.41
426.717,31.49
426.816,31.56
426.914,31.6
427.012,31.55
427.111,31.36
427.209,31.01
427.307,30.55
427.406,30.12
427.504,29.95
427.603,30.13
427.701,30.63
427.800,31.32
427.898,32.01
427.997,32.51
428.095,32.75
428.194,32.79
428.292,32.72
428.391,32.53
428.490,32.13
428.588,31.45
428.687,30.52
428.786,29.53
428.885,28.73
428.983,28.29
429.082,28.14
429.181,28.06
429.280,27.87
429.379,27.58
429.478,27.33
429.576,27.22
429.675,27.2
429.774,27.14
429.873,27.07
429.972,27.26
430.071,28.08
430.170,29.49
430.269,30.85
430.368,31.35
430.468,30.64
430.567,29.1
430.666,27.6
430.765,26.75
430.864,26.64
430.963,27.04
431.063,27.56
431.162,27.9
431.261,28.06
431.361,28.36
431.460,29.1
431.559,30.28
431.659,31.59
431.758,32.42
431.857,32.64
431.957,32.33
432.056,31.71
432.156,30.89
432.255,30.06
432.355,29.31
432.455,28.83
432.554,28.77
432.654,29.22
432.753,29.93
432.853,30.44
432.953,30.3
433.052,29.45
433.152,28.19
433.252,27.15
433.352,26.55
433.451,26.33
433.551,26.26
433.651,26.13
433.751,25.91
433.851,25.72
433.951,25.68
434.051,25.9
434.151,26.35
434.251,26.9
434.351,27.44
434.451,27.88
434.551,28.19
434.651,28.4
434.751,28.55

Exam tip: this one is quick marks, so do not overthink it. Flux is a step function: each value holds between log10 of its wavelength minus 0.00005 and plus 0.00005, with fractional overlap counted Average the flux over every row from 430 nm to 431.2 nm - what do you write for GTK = 28.6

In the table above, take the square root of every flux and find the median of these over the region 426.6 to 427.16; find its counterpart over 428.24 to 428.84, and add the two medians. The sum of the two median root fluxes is 11.25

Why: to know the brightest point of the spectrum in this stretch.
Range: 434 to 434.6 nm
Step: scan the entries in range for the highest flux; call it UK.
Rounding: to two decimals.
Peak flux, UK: 28.19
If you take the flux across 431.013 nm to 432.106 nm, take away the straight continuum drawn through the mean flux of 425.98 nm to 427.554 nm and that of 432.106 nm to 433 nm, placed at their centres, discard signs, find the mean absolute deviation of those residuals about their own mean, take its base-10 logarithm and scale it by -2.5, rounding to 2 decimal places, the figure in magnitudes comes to 0.62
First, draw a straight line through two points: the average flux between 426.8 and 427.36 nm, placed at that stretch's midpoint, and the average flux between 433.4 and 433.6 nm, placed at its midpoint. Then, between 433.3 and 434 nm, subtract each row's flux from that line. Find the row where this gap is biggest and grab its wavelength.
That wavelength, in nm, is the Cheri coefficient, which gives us 433.851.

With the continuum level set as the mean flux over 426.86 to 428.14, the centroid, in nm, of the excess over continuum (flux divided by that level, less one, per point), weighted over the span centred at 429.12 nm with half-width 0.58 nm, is 429.28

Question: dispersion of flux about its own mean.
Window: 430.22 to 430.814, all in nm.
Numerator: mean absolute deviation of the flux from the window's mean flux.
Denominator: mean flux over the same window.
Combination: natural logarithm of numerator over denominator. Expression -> -2.93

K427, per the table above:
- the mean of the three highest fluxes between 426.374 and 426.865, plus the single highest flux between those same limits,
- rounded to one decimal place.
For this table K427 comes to 63.0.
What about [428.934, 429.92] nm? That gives 56.5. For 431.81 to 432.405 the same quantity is 64.9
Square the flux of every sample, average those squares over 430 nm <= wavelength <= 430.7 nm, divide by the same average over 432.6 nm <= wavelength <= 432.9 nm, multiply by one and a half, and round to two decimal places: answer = 1.47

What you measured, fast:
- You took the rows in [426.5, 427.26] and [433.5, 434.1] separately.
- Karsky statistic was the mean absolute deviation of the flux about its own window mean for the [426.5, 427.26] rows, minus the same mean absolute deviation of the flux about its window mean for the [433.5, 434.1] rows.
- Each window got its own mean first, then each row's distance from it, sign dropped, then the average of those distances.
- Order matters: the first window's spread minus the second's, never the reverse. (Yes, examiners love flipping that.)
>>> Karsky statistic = 0.0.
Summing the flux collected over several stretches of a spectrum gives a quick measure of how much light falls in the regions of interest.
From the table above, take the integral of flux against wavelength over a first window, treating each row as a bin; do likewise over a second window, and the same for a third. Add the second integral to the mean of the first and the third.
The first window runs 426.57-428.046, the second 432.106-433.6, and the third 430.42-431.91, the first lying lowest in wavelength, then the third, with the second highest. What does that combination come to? 88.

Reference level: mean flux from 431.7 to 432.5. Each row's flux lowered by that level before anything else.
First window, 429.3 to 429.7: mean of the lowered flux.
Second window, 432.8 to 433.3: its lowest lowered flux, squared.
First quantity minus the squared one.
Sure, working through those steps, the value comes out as -19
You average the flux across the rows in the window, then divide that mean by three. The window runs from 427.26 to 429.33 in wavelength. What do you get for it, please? 10.2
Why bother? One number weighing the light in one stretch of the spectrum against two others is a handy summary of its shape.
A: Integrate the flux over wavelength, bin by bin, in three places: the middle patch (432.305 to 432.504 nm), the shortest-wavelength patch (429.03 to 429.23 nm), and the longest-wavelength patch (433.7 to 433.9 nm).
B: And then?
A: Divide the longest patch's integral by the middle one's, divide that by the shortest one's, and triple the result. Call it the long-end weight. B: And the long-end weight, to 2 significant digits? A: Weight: 0.48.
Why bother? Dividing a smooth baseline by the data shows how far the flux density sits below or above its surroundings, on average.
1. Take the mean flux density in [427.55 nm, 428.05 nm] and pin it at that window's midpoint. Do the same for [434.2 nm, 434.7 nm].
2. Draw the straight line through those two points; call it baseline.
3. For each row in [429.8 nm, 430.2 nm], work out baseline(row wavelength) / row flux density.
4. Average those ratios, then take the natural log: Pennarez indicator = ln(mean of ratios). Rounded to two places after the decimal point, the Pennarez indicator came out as 0.08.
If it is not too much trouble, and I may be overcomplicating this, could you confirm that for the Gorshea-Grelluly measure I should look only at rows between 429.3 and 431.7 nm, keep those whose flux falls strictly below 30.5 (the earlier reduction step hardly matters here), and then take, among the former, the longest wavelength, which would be 431.559 nm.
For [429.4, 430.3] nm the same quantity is 430.170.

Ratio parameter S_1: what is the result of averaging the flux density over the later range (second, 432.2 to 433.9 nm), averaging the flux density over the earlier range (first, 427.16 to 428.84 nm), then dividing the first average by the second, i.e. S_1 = 1.11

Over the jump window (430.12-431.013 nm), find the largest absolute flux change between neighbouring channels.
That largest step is 1.5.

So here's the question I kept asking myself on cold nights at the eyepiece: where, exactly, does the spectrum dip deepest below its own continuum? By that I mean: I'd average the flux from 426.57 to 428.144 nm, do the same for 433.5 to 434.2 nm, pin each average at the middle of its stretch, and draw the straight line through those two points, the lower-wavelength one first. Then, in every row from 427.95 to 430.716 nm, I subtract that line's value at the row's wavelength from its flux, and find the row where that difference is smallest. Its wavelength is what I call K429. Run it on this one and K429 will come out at 429.576 nm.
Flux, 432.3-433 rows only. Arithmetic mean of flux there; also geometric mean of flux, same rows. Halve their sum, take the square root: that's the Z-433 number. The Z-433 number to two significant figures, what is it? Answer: 5.4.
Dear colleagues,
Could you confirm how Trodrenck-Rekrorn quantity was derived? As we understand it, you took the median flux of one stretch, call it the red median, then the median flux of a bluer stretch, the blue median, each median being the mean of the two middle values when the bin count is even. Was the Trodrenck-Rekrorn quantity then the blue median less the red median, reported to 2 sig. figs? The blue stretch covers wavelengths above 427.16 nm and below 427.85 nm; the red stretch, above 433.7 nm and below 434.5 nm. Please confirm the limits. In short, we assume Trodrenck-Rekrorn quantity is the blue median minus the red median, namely 4.4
